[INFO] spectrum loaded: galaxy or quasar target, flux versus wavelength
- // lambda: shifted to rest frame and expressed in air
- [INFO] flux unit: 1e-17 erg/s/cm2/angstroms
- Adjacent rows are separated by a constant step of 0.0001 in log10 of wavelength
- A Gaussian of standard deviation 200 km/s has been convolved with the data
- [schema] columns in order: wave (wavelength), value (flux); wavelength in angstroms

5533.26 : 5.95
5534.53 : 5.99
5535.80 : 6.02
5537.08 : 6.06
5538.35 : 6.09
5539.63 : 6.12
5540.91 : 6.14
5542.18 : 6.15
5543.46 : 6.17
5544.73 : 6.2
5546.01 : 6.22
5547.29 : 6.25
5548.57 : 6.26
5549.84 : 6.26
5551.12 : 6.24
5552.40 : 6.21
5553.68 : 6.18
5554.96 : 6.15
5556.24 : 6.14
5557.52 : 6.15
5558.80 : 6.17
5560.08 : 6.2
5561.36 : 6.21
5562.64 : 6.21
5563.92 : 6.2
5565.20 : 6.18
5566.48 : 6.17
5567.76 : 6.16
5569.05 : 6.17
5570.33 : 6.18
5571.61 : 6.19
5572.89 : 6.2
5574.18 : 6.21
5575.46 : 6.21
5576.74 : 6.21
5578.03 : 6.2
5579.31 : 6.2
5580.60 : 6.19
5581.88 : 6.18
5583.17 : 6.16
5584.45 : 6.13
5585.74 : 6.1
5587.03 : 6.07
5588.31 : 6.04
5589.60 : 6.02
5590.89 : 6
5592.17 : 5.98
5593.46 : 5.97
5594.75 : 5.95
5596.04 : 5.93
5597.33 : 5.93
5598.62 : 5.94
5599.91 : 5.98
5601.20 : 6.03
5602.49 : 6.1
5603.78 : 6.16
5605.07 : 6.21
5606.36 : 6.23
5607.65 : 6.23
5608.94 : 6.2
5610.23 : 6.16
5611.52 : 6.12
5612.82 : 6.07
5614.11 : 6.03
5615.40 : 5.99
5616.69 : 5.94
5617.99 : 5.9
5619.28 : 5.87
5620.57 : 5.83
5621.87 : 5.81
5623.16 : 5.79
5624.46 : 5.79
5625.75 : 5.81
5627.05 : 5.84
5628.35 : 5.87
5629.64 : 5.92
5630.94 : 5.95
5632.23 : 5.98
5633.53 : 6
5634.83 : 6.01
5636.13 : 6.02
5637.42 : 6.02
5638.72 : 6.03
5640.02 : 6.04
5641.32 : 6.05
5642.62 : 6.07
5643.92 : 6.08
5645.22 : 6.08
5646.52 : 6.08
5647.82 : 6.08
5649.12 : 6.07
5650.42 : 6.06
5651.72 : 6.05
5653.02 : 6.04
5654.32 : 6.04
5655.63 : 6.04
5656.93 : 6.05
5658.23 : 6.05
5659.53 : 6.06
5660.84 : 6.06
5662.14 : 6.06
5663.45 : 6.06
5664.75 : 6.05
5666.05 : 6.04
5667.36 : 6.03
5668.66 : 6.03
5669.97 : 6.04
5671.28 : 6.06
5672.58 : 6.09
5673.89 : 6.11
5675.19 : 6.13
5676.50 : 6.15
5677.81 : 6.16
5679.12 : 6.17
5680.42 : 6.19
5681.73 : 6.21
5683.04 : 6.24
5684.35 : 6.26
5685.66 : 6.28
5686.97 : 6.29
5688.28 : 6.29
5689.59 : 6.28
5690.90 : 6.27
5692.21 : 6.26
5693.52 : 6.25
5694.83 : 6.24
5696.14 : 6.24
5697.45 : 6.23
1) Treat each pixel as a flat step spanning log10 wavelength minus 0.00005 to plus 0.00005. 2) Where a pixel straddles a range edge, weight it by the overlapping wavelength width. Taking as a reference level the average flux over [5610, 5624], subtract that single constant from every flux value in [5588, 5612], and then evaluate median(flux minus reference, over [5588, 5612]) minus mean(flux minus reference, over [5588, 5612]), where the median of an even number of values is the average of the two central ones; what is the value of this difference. -0.032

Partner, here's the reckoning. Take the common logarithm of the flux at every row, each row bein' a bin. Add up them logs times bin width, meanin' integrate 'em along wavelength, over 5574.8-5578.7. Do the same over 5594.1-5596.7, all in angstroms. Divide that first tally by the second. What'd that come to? 1.5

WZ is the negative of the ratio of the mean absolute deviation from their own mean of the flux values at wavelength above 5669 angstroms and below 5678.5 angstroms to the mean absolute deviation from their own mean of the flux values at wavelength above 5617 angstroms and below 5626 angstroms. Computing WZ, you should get -1.1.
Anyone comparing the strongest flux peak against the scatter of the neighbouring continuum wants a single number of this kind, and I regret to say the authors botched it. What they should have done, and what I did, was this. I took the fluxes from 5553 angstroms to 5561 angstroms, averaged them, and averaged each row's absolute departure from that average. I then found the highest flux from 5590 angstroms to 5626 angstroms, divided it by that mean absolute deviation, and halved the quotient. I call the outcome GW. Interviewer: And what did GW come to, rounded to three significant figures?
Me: 170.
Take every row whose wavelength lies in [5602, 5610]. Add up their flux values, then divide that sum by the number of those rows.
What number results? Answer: 6.19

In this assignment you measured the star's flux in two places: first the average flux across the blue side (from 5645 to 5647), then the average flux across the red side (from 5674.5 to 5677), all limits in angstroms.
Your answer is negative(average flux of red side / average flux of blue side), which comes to -1.01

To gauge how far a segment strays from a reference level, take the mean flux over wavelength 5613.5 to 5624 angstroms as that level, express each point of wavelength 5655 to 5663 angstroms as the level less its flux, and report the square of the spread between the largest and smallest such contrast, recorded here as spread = 0.000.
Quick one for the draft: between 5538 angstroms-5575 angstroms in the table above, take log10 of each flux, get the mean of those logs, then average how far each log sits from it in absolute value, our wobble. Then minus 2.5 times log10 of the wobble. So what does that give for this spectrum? 6.6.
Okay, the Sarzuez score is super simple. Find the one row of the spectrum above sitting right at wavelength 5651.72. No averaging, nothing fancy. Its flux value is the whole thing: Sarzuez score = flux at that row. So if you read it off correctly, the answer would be 6.05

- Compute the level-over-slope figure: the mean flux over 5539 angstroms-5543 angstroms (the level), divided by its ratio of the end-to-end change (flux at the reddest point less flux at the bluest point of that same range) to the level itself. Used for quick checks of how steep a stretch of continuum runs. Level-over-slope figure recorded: 1255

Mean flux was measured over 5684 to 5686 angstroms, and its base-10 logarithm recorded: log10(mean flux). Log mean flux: 0.797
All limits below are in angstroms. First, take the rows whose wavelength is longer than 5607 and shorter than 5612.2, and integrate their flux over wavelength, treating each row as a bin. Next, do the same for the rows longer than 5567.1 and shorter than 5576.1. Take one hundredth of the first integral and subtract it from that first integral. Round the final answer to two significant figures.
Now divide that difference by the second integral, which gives 0.57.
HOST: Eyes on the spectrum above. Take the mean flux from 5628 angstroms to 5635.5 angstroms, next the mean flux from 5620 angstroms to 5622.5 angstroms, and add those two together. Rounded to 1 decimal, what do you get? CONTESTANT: 11.8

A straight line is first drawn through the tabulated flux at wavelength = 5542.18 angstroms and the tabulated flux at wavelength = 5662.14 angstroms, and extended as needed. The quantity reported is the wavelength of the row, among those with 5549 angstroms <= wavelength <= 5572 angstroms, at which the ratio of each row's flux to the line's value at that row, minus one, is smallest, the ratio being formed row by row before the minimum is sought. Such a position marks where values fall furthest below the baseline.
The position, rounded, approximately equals 5556.24 angstroms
